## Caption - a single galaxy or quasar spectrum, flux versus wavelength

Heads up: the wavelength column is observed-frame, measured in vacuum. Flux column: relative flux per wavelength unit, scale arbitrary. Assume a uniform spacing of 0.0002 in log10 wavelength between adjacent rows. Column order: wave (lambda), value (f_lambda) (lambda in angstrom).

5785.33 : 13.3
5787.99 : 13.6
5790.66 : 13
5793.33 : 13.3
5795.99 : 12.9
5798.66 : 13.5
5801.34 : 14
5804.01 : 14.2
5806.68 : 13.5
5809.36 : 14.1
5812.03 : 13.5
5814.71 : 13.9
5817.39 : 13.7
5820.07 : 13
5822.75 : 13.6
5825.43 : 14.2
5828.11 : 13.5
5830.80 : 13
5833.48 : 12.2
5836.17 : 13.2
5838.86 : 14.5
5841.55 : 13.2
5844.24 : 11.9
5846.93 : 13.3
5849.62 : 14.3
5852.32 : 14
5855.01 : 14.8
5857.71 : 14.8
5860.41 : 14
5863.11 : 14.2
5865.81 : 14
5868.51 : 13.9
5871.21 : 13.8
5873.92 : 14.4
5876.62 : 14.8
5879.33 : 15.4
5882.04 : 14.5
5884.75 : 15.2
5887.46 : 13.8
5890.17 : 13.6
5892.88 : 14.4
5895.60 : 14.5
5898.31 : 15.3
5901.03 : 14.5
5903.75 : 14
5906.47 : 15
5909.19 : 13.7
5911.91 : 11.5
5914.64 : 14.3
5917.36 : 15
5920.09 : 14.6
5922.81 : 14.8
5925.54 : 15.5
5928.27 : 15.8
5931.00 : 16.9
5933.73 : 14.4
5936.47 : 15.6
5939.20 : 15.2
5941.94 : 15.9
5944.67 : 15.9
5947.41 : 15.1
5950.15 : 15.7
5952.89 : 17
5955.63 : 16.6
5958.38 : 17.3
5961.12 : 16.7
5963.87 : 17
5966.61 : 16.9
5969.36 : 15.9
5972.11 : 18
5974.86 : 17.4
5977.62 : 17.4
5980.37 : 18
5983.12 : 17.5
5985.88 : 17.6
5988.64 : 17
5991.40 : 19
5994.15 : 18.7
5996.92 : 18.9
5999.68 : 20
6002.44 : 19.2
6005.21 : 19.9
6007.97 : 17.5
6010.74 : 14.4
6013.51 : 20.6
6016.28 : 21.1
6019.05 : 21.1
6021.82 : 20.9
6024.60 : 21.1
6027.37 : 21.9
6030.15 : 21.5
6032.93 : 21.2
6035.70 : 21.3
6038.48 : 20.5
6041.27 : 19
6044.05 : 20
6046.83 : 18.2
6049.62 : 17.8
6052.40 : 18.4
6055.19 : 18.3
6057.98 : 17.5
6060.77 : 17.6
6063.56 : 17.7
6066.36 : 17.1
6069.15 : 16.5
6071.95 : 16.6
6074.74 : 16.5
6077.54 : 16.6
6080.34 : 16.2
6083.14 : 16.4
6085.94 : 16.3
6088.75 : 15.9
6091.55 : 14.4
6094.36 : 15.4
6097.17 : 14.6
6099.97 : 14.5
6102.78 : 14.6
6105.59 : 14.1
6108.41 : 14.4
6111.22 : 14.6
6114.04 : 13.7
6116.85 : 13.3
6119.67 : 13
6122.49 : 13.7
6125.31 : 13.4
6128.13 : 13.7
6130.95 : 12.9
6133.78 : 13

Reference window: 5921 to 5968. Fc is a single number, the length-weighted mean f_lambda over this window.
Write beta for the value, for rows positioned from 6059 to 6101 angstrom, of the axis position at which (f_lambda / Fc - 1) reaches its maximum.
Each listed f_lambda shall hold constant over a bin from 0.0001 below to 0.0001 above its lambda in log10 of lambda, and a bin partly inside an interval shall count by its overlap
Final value 6063.56 angstrom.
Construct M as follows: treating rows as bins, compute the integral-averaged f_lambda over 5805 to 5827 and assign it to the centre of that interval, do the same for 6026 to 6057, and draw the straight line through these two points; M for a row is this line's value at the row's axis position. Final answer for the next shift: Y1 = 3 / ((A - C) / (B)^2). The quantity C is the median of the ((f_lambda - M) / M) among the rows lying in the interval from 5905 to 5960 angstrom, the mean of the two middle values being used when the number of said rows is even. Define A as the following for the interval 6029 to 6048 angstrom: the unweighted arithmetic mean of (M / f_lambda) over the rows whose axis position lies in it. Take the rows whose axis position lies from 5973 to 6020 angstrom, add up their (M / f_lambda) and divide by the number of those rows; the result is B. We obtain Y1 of 2.89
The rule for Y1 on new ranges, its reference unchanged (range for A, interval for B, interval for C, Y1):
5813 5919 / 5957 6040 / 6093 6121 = 2.11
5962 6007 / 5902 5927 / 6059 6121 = 3.14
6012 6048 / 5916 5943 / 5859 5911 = 3.52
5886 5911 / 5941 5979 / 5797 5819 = 3.07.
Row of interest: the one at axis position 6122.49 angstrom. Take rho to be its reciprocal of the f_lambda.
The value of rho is 0.073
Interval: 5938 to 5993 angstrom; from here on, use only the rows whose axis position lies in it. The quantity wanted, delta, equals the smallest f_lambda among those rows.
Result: 15.1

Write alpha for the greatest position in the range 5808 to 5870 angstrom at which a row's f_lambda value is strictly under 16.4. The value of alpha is 5868.51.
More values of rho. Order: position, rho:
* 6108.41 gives 0.069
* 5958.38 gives 0.058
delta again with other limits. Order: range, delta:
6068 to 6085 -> 16.2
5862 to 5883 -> 13.8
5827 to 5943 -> 11.5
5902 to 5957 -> 11.5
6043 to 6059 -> 17.5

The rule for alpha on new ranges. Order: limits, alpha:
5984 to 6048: 6010.74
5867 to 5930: 5928.27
